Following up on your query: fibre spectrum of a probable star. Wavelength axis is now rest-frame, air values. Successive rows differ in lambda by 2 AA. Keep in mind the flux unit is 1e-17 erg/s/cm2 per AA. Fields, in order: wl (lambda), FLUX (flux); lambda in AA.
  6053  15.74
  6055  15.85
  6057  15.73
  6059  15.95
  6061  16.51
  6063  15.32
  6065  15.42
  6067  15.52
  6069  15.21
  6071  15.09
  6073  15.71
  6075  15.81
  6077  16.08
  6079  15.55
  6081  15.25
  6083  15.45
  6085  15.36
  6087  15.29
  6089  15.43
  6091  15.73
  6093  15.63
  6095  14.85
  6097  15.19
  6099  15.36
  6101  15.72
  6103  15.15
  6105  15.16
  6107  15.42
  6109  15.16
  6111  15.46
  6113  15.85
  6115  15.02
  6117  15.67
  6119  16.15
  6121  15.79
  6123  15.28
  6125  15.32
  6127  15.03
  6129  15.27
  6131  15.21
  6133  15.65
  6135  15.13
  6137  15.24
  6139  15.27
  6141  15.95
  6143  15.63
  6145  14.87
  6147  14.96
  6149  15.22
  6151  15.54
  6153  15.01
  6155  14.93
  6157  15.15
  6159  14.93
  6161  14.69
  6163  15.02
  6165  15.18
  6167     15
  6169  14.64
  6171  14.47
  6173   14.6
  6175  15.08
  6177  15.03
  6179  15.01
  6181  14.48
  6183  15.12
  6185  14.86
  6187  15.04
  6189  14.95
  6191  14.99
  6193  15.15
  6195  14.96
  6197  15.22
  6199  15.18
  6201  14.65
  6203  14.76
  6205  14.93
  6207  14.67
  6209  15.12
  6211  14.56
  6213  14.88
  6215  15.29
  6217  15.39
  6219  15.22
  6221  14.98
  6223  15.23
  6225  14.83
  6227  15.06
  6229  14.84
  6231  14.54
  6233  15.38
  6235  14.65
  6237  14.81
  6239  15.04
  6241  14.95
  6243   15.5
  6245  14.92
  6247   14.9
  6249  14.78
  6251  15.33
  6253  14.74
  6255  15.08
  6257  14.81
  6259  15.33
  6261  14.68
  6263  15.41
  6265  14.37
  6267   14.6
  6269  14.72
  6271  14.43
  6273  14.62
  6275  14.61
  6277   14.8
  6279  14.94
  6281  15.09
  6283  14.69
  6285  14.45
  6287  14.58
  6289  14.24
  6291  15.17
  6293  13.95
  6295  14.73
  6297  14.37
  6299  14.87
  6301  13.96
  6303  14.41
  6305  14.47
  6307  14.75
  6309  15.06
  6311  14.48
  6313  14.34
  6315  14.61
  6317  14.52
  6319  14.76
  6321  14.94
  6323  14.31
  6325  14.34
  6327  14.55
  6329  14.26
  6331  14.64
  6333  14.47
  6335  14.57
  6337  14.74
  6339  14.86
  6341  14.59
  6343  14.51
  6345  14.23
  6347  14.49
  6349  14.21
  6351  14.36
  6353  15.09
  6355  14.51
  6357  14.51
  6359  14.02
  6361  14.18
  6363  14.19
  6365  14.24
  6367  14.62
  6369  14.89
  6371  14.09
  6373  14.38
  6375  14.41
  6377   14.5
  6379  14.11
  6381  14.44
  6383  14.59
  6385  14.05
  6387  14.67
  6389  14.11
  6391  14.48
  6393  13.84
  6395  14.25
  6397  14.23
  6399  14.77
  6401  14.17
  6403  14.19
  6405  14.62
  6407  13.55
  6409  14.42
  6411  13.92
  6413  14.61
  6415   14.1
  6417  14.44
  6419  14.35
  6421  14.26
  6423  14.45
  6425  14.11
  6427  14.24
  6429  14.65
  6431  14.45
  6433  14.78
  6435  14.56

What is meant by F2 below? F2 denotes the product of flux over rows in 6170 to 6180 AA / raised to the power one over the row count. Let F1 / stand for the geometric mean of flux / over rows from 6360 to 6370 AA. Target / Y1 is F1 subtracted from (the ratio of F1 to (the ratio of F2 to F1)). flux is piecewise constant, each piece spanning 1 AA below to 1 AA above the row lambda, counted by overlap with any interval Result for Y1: -0.4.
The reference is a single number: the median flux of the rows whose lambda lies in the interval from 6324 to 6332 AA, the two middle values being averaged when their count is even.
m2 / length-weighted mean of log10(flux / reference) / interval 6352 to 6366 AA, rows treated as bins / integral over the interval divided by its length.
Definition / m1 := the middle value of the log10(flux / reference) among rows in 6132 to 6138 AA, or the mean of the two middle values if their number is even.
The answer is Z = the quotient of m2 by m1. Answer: 0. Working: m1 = 0.0233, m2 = -0.002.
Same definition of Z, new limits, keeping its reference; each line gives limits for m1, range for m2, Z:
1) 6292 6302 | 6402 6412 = 4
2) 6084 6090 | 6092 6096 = 1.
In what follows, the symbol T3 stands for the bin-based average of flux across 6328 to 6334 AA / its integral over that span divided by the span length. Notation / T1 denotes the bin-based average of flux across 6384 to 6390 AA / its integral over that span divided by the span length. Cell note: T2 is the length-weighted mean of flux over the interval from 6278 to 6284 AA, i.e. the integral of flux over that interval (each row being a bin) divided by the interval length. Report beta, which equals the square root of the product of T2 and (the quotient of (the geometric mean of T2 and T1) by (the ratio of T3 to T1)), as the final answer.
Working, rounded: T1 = 14.3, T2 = 14.9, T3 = 14.5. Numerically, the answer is 14.7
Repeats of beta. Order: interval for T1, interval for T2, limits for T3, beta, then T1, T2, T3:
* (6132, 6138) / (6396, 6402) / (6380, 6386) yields 15.1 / 15.3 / 14.4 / 14.4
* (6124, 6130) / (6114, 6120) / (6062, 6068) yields 15.4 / 15.2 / 15.6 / 15.4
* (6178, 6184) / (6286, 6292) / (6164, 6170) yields 14.7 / 14.9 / 14.7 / 14.9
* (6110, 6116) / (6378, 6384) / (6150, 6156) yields 14.8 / 15.4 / 14.4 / 15.2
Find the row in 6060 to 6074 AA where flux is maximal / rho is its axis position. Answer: 6061 AA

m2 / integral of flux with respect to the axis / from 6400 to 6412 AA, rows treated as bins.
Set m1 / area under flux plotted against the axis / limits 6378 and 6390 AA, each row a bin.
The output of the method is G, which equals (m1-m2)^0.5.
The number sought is 1.5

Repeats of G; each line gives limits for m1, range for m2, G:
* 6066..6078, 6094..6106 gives 2.0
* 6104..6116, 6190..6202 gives 2.0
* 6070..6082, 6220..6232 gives 2.8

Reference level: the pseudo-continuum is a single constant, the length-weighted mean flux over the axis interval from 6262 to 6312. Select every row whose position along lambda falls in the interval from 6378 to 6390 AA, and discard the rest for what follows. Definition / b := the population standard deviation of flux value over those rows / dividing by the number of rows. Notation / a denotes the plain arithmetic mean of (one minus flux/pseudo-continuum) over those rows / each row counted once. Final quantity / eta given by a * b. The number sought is 0.005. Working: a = 0.021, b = 0.25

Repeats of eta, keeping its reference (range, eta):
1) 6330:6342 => 0.000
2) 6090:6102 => -0.017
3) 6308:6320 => 0.000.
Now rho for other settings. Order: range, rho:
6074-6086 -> 6077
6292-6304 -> 6299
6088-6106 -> 6091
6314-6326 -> 6321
